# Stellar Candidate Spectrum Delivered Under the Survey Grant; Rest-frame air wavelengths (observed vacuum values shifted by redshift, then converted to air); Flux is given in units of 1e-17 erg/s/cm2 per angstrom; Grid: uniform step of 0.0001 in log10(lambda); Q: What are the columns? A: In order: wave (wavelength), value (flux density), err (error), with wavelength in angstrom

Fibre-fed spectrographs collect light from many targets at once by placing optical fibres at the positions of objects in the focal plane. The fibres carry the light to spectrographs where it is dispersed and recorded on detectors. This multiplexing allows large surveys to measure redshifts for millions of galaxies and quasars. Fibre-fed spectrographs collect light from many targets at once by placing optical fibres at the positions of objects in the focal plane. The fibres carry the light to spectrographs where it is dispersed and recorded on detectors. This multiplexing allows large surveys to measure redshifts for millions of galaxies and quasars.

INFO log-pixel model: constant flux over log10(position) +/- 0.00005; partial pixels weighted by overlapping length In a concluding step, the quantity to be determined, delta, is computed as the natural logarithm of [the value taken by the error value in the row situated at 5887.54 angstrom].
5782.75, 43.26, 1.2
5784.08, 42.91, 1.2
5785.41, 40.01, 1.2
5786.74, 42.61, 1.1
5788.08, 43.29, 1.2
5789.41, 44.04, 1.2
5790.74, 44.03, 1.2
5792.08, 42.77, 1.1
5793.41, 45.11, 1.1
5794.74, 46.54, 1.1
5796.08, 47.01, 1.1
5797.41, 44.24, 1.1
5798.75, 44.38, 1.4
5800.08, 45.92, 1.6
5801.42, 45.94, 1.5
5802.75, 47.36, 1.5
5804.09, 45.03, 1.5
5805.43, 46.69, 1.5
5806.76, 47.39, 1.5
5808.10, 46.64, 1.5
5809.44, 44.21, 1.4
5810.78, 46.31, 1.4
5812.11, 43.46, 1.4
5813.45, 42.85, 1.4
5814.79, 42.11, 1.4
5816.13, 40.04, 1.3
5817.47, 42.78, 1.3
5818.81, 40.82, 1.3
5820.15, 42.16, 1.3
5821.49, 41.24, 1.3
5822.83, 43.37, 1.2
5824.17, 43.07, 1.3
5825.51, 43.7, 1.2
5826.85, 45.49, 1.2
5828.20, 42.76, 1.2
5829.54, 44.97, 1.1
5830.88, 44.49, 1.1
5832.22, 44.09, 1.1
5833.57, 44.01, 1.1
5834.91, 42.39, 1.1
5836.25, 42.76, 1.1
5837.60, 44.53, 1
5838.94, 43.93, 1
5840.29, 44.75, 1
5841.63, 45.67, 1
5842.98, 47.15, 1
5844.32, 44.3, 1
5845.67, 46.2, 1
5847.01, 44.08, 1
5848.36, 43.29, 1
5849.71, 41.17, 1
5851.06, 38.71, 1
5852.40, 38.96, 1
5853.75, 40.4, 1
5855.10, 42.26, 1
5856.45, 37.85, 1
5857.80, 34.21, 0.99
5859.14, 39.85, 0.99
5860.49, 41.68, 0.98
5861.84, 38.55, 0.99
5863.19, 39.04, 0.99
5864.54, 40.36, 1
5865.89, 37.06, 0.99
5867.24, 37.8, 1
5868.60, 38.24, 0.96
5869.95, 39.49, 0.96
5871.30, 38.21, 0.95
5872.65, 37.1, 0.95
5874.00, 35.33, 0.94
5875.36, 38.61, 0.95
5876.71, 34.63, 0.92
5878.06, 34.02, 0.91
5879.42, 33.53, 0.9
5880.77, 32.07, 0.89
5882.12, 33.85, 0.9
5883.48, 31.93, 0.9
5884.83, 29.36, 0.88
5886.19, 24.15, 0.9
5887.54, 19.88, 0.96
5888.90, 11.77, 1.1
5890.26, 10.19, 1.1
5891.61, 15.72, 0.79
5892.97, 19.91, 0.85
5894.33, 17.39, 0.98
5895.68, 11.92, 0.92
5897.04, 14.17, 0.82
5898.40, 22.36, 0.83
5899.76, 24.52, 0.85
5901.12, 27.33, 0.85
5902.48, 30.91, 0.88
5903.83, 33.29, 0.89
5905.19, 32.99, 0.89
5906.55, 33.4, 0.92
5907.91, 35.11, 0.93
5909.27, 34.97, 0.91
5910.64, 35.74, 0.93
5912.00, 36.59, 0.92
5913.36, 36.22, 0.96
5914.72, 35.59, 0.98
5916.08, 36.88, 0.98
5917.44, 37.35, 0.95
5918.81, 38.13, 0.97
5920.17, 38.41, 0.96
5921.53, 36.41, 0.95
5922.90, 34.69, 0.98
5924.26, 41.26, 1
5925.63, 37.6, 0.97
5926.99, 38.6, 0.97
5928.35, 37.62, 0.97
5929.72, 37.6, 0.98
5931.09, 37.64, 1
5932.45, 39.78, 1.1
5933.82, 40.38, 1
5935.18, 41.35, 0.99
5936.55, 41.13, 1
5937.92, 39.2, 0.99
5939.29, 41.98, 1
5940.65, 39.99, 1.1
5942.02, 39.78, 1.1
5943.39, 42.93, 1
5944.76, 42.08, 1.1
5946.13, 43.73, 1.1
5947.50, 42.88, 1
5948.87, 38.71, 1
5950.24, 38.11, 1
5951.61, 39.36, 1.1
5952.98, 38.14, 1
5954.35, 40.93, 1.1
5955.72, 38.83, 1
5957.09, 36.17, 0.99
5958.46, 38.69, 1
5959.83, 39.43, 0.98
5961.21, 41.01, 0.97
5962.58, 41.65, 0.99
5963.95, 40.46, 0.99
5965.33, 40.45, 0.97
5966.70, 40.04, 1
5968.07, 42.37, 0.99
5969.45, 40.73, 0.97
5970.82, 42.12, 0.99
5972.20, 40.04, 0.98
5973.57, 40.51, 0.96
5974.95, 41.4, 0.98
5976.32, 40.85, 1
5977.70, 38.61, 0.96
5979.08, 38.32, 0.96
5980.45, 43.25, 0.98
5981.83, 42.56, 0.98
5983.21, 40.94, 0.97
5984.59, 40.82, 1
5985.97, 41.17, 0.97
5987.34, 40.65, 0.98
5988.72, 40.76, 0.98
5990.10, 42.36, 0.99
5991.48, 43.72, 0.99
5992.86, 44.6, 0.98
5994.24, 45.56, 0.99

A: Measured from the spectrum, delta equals -0.04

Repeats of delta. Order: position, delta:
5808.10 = 0.41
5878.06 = -0.09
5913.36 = -0.04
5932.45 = 0.10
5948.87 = 0.00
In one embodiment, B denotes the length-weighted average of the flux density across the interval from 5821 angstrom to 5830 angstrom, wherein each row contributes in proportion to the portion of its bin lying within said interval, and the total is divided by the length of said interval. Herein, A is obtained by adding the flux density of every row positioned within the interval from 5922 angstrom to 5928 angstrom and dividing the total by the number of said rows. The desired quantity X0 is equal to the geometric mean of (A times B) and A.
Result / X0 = 251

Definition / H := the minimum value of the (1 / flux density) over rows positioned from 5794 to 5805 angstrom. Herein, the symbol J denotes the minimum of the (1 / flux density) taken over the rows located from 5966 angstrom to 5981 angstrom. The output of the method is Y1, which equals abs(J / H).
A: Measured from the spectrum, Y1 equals 1.10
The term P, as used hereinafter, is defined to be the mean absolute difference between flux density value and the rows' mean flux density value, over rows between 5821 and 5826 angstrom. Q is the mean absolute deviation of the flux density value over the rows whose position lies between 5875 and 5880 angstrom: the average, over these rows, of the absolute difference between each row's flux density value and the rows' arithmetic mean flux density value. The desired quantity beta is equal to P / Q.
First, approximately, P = 0.8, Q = 1.7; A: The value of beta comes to 0.47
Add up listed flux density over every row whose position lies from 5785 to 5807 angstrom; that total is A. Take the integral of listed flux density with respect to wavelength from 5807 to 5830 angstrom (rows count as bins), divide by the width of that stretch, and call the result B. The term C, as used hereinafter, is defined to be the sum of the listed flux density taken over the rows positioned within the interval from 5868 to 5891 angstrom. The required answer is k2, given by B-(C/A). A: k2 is 42.7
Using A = 762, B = 43.3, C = 522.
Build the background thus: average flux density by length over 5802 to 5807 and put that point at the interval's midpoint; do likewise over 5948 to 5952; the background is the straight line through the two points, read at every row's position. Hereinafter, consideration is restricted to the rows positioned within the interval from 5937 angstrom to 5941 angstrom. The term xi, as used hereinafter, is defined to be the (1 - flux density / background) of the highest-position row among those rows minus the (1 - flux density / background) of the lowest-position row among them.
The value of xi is -0.024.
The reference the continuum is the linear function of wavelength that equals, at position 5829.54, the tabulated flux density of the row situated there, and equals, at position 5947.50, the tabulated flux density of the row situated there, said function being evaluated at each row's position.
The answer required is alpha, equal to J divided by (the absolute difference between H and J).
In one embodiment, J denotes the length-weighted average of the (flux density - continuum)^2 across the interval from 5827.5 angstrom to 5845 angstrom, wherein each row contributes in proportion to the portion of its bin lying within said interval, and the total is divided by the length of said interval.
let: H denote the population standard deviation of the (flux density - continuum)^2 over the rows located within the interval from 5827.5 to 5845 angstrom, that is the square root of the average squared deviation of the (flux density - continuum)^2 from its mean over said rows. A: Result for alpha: 4.5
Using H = 2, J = 2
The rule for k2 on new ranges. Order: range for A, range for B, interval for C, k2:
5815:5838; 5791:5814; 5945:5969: 44.5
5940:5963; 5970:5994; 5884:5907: 40.9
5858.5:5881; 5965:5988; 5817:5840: 39.7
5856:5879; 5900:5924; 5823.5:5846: 33.7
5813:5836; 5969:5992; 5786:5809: 40.0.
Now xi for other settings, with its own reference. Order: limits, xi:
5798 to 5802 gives -0.036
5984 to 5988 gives 0.000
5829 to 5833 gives 0.016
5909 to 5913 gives -0.043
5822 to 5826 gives -0.010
